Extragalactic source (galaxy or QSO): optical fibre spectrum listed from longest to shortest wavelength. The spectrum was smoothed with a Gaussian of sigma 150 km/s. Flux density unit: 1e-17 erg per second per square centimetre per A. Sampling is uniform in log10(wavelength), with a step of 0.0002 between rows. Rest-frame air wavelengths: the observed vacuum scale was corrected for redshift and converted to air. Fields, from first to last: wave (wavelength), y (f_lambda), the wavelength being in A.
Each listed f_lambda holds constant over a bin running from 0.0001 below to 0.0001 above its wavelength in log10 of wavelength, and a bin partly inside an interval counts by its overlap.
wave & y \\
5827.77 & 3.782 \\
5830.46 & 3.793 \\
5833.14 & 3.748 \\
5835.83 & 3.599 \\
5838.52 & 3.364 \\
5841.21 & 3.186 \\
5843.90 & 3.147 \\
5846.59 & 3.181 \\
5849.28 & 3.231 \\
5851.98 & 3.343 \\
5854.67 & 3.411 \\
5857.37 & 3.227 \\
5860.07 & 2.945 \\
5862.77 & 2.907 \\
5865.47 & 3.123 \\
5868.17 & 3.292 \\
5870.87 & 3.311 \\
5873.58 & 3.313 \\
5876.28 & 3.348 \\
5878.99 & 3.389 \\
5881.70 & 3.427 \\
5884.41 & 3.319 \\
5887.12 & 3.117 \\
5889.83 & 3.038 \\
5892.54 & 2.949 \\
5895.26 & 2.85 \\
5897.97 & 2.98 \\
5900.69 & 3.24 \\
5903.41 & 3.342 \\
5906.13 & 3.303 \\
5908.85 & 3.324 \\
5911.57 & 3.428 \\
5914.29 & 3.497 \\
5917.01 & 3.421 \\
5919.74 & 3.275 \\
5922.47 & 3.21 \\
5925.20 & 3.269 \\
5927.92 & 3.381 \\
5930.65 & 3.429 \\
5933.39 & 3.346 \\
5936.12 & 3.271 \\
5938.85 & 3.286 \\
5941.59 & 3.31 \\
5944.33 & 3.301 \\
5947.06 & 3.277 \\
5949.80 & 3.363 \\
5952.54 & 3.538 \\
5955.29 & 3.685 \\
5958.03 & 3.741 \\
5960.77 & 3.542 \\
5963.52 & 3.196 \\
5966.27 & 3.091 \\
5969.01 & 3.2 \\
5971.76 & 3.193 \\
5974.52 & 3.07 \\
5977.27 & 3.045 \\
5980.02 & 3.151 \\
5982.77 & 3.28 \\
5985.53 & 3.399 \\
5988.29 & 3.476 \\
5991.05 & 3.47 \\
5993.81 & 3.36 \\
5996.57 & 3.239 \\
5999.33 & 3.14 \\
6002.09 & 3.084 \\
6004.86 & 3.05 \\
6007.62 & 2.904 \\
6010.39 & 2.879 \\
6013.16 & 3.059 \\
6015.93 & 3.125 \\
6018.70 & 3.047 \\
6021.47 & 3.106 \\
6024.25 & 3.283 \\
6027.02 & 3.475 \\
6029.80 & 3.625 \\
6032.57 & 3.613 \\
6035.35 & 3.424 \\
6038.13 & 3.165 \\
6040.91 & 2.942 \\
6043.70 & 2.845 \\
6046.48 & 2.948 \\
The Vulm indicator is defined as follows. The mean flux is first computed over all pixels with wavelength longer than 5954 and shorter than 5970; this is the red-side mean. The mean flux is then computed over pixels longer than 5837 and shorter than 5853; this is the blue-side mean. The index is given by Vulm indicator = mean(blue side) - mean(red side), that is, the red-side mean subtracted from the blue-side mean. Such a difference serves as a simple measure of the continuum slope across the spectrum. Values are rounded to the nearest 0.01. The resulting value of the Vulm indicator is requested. -0.17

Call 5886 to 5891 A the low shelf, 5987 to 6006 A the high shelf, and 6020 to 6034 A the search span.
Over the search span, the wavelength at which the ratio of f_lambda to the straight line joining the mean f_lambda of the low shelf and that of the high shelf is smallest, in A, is 6021.47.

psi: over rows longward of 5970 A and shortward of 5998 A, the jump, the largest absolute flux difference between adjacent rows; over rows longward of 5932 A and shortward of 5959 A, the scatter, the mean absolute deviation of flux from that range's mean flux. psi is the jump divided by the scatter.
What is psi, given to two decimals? 0.89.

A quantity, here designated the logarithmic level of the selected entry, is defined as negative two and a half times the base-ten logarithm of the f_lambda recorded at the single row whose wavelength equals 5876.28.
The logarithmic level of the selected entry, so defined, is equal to -1.31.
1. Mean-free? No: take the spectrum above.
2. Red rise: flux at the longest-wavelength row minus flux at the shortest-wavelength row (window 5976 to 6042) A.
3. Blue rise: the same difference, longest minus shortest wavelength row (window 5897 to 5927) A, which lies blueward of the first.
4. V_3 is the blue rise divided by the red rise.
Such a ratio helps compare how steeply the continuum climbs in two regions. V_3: -2.8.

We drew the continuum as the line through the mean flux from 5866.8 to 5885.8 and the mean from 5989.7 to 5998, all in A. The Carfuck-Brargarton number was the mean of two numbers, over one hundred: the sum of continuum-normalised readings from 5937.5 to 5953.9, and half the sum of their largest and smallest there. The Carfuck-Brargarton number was 0.0350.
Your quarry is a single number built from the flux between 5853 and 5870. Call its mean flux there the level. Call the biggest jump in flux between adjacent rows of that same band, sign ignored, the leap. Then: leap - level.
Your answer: -2.9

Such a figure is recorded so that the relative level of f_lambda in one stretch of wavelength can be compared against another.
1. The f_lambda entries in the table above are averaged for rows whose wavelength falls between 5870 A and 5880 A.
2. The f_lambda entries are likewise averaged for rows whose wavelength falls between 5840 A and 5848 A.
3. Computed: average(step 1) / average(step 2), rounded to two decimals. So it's 1.05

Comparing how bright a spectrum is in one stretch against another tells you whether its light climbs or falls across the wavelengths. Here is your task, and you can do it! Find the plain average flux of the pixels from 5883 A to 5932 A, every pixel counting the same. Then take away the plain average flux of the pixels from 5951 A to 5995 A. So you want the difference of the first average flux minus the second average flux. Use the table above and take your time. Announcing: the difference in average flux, -0.10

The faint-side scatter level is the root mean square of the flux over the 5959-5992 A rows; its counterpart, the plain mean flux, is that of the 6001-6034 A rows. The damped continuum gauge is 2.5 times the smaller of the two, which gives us 7.97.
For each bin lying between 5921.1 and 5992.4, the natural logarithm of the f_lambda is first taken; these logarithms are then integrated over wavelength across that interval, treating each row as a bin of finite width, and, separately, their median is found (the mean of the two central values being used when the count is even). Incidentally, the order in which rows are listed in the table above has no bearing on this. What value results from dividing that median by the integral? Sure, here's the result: 0.01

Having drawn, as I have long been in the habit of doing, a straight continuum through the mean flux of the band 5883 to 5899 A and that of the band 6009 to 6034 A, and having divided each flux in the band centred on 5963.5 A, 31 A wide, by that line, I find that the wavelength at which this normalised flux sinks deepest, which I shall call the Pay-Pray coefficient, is 5977.27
